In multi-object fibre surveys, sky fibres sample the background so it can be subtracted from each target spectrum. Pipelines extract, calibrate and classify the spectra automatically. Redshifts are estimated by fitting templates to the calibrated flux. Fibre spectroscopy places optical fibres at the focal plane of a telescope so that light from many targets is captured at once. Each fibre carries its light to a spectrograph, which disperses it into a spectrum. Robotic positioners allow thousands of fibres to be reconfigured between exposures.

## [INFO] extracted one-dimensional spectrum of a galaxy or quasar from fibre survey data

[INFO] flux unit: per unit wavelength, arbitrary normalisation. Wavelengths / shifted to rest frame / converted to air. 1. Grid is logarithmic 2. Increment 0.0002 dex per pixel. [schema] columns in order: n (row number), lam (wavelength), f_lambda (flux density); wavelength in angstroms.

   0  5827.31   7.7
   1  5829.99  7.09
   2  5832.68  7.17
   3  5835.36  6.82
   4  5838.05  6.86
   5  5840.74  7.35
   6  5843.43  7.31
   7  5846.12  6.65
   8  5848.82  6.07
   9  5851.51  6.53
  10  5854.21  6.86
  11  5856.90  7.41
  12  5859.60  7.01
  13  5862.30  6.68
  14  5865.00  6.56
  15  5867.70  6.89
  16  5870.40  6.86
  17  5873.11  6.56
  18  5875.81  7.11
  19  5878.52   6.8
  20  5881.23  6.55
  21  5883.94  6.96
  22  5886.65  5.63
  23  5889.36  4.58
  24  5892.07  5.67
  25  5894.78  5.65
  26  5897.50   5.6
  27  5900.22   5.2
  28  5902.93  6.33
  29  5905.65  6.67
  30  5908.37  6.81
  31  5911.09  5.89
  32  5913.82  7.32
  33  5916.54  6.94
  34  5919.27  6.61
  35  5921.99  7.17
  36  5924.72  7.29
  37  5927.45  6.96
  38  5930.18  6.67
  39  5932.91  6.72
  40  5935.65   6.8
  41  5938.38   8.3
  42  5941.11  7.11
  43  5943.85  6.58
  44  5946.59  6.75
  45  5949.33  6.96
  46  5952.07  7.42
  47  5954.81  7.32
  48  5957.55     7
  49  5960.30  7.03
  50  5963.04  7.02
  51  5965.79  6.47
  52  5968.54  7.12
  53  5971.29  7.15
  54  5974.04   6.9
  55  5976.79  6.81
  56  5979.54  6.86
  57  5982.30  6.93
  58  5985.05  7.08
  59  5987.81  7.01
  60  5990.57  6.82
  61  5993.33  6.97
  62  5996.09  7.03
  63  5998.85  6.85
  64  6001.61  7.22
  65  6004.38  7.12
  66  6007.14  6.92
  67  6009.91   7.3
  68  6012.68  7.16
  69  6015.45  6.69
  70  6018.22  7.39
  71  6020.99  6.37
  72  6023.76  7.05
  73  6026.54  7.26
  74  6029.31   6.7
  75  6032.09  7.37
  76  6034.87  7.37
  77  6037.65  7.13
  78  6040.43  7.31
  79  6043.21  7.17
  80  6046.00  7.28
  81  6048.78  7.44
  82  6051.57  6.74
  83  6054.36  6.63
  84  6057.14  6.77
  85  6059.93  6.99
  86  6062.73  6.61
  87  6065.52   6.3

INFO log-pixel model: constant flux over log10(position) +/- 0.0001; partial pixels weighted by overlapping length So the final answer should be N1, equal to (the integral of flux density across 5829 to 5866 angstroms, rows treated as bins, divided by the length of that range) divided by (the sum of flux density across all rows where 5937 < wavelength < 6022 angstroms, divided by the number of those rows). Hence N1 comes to 0.98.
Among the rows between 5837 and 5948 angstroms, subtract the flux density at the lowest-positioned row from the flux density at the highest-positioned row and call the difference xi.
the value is -0.11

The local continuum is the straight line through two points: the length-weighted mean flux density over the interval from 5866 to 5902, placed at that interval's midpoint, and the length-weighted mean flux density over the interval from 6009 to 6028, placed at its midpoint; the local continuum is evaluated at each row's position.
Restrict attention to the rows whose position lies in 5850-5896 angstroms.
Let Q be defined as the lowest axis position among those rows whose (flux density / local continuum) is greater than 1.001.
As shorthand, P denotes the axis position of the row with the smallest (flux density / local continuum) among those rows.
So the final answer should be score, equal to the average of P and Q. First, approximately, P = 5889.36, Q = 5851.51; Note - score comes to 5870.4 angstroms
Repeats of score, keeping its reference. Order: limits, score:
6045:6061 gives 6050.2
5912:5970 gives 5939.8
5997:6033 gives 6011.3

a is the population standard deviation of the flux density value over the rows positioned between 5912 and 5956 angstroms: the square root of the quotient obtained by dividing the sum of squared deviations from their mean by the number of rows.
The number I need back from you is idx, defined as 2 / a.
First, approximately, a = 0.42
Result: 5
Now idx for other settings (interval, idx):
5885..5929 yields 3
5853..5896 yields 3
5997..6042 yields 7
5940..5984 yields 8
